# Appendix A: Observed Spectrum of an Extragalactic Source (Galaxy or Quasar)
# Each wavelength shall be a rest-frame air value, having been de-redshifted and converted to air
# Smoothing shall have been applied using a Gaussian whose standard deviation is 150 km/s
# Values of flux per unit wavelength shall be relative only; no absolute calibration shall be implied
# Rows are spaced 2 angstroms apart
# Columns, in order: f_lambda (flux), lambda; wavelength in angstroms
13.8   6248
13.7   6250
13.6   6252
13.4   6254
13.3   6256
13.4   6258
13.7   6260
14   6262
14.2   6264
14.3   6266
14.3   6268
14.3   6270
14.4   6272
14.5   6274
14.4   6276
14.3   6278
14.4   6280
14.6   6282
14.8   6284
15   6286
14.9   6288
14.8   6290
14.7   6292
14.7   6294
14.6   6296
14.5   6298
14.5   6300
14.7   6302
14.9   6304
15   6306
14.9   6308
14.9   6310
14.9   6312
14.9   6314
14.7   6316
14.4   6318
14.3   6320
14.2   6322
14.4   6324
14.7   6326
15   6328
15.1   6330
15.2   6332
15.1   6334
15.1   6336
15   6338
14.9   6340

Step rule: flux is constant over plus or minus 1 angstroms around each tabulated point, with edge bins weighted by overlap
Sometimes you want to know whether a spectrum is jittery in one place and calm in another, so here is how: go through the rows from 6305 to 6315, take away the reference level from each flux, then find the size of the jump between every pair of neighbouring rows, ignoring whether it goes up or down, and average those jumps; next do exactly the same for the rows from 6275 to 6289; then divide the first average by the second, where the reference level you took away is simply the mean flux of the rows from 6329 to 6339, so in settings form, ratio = 0.17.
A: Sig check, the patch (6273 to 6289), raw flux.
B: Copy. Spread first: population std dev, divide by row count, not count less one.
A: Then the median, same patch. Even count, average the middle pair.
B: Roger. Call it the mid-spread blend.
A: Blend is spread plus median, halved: 7.40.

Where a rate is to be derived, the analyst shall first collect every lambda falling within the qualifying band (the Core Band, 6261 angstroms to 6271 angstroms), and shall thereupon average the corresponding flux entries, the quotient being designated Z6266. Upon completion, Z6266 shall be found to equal 14.22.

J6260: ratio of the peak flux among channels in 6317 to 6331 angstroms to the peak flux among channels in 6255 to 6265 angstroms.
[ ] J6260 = 1.06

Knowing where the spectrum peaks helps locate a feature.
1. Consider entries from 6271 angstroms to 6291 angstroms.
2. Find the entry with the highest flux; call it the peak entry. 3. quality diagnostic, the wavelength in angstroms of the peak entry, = 6286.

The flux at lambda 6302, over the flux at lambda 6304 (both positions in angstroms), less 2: -1.01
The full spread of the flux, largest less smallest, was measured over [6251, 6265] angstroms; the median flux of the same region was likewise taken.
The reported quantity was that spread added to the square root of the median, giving 4.59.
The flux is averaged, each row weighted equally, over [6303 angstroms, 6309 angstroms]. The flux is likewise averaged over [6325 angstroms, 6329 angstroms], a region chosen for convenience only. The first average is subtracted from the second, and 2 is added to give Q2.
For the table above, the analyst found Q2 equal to 1.9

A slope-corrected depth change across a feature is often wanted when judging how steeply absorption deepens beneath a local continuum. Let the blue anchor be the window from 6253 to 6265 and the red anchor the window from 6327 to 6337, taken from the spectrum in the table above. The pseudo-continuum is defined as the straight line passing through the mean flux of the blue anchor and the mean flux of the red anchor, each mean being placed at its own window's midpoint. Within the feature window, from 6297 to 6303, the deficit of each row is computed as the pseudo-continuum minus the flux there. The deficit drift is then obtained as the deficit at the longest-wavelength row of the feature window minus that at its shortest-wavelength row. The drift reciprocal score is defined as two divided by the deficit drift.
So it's -16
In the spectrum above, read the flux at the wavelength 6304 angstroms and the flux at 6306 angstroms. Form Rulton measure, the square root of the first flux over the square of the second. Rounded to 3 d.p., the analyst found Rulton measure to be 0.257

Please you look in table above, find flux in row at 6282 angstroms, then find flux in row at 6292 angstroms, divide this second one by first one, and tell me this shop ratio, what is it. 1.01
